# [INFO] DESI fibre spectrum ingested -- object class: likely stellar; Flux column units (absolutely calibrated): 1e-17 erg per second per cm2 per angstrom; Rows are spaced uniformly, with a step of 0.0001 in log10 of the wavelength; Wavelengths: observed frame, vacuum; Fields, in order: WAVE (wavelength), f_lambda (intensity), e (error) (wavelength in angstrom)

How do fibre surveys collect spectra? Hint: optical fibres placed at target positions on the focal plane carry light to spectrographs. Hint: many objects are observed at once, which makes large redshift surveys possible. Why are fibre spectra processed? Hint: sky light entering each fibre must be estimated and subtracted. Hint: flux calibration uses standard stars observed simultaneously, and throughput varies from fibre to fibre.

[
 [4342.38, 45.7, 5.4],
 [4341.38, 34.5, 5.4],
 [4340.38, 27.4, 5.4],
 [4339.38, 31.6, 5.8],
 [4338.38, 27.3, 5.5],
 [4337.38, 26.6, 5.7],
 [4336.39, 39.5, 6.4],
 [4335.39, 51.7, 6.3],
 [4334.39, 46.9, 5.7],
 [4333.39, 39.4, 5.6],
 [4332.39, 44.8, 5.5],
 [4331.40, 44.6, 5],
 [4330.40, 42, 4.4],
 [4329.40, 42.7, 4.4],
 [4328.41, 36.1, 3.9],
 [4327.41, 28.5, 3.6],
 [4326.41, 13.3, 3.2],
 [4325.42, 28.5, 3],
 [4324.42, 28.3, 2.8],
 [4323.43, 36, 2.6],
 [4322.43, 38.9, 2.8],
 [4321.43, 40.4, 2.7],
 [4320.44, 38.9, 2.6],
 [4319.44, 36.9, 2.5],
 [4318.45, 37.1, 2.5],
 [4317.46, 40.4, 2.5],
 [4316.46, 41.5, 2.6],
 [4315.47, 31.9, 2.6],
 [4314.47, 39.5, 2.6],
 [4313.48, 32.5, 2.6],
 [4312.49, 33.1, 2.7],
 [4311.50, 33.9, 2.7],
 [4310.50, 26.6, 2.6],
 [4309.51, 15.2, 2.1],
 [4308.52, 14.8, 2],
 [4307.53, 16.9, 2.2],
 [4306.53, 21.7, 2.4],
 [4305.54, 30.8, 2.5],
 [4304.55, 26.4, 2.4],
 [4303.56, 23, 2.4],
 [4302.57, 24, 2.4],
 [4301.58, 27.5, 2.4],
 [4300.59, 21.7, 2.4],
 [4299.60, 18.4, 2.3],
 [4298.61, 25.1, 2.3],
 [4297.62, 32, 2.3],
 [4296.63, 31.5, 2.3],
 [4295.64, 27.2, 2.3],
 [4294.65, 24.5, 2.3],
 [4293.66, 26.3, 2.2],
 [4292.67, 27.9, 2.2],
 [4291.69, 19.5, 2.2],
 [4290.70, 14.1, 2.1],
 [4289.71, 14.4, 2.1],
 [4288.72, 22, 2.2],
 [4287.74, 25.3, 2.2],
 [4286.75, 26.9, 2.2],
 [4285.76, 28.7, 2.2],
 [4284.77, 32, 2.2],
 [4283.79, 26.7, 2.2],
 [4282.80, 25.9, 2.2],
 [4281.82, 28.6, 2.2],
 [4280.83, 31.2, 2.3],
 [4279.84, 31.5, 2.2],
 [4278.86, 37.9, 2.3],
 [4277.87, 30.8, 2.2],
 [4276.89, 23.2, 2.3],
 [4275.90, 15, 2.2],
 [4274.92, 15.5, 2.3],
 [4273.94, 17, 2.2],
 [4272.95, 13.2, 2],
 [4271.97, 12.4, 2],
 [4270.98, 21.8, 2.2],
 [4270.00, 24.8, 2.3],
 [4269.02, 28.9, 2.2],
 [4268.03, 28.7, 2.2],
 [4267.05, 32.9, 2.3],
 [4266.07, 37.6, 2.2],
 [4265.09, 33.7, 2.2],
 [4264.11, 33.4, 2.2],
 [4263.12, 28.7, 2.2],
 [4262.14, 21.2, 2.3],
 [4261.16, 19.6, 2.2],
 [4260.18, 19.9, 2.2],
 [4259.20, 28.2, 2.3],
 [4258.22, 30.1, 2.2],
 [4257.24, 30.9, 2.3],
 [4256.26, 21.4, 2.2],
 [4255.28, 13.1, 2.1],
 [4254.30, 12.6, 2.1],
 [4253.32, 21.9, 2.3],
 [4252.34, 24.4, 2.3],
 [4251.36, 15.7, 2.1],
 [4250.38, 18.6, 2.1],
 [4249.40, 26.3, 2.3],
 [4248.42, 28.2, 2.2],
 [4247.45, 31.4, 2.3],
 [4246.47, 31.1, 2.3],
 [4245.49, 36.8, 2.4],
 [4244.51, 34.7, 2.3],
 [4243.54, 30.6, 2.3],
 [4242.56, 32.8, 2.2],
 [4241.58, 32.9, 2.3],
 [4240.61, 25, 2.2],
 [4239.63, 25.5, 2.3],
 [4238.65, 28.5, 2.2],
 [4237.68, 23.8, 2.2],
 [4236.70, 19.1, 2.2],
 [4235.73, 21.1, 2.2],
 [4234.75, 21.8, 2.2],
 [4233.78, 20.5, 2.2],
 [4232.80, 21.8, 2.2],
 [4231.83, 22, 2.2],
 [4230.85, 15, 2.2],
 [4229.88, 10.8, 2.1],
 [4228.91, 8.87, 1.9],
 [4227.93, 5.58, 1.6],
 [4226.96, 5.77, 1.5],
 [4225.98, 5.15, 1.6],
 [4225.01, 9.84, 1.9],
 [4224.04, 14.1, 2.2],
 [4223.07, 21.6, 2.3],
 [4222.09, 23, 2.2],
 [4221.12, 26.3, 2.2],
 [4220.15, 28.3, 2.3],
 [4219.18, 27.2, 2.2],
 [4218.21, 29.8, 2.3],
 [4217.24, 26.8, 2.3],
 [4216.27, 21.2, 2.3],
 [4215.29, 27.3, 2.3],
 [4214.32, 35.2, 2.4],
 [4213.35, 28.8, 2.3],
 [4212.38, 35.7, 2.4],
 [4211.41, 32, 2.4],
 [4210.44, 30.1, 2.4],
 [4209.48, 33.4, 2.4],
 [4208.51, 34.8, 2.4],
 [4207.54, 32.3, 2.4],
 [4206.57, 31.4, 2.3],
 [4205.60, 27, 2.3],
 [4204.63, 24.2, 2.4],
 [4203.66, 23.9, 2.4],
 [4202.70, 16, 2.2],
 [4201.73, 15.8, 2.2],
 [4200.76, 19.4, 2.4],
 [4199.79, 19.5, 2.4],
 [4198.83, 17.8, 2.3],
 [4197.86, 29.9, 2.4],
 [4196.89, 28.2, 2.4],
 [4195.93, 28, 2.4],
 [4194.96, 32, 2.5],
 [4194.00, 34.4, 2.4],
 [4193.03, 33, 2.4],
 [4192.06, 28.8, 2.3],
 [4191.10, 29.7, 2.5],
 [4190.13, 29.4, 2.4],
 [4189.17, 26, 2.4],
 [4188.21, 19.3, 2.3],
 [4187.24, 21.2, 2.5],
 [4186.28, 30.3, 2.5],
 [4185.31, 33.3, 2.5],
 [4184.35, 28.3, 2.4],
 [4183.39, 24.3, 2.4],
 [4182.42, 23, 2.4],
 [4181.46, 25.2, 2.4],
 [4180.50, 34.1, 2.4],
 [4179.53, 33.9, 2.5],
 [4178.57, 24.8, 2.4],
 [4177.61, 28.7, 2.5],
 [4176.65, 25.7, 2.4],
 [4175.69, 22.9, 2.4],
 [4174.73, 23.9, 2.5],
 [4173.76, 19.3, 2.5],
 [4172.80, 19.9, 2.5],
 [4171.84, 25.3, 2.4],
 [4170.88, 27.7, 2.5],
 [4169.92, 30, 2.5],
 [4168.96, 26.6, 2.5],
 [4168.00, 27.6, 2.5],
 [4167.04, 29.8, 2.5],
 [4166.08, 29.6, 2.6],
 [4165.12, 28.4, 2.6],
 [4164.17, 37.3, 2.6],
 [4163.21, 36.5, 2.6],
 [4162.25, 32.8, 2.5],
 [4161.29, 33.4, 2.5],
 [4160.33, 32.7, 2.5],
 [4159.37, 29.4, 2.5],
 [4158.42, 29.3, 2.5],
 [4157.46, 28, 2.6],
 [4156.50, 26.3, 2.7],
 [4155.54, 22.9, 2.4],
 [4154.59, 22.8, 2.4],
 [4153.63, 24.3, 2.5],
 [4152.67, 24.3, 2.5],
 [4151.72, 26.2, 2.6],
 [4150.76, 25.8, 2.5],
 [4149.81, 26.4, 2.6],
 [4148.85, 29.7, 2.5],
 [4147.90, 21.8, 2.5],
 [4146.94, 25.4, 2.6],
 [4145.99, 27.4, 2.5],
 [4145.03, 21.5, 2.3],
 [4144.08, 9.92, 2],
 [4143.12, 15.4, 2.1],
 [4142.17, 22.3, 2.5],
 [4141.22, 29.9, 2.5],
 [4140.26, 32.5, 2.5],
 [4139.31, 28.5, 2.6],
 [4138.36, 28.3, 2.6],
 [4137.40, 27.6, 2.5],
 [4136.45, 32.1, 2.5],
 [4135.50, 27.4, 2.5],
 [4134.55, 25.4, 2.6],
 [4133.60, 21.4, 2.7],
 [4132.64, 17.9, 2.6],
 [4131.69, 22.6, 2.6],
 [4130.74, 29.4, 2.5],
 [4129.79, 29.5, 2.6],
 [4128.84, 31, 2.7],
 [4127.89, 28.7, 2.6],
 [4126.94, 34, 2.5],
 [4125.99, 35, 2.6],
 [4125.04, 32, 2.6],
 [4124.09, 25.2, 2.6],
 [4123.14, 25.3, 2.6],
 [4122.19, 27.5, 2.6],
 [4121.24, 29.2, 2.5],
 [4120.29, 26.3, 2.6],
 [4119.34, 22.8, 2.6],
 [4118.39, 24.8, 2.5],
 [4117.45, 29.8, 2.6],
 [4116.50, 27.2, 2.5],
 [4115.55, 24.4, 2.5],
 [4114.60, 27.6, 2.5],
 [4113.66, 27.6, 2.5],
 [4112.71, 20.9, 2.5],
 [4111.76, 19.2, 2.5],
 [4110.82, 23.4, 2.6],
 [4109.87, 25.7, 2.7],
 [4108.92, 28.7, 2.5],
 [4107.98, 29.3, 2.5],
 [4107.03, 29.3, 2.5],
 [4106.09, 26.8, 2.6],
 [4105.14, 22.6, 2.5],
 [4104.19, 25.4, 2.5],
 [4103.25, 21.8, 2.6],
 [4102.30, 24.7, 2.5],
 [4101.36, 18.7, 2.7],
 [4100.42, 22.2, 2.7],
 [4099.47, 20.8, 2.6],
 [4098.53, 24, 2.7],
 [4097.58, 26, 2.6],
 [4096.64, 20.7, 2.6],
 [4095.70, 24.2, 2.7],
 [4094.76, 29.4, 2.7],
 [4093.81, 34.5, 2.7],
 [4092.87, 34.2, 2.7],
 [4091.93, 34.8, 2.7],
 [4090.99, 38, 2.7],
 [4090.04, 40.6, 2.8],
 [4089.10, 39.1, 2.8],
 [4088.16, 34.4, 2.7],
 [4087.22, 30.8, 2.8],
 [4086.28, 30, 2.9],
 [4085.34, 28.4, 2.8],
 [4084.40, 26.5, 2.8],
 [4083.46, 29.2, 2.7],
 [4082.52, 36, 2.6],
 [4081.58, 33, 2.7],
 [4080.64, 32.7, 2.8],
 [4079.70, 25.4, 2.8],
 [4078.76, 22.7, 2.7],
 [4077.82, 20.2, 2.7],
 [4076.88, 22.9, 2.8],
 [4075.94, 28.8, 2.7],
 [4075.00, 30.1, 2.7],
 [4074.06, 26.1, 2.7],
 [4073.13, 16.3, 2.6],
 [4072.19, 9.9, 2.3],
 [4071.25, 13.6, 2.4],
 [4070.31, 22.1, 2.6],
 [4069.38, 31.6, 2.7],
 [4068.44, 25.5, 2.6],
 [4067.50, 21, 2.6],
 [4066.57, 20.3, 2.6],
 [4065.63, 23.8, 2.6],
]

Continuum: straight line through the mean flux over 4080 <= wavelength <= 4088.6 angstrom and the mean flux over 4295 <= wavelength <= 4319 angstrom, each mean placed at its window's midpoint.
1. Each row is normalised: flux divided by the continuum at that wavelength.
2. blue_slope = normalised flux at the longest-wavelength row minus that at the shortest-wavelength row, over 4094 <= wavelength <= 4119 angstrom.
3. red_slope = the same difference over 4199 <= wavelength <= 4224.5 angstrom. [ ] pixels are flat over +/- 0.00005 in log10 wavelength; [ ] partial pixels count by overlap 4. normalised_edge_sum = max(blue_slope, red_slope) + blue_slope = -0.28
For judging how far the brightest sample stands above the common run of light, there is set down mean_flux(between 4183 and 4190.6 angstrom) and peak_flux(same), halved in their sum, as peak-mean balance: 29.9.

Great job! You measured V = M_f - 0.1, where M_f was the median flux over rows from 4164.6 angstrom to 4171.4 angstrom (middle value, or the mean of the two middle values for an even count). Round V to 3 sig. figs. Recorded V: 28.3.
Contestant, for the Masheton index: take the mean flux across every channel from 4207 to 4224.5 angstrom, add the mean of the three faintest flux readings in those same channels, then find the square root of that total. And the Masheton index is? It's 6.87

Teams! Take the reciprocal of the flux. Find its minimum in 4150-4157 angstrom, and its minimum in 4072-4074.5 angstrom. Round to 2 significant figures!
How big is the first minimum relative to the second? 0.99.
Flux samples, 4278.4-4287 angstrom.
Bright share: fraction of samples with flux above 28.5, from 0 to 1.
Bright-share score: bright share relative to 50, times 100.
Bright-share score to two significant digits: 1.3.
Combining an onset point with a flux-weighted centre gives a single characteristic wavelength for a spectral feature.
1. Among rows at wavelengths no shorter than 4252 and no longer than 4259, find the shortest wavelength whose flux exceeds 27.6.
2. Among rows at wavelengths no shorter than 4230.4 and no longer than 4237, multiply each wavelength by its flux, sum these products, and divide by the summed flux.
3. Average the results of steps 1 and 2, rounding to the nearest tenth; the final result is 4245.5 angstrom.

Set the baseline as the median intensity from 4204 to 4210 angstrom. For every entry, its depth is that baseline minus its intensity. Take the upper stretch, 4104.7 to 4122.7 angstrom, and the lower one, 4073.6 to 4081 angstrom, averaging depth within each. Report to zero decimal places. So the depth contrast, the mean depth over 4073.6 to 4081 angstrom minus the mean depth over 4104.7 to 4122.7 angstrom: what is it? 0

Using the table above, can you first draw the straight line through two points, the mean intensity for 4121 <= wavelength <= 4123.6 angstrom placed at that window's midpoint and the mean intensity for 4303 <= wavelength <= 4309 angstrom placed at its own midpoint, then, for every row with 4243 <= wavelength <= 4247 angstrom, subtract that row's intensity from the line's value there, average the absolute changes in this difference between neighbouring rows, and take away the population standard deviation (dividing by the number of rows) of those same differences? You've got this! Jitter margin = 1.4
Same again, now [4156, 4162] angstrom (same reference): -1.1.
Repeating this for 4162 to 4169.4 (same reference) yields -1.2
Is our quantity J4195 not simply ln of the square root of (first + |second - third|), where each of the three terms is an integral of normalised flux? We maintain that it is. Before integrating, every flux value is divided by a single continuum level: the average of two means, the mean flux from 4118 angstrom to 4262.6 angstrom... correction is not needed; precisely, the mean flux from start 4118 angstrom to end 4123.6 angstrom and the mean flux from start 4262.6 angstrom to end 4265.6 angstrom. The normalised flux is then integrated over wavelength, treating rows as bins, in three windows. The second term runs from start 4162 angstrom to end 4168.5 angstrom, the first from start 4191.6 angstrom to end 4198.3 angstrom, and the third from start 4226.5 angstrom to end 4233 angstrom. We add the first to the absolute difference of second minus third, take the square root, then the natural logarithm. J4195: 1.22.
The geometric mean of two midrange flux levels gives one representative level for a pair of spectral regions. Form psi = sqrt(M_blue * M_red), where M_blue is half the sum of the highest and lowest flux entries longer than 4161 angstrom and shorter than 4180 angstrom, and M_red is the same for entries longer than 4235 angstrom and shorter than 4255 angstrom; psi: 26.4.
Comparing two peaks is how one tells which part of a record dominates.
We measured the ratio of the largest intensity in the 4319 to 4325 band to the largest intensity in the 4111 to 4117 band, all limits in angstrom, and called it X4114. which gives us 1.5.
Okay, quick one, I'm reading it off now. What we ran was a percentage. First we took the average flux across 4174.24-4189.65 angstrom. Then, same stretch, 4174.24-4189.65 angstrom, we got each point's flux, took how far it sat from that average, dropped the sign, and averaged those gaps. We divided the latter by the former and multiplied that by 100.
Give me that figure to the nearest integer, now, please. 14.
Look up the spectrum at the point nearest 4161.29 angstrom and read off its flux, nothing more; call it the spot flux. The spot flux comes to 33.4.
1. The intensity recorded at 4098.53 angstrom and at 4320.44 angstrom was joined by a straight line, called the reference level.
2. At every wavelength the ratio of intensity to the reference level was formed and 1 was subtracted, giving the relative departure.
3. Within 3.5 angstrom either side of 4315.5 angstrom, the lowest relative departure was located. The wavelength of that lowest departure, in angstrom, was 4315.47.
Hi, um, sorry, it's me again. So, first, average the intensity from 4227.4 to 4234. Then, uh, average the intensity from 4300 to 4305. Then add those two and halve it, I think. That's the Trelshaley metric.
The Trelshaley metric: 20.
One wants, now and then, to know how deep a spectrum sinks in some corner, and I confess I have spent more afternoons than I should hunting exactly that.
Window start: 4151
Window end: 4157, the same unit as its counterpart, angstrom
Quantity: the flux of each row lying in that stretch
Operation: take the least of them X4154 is 22.8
